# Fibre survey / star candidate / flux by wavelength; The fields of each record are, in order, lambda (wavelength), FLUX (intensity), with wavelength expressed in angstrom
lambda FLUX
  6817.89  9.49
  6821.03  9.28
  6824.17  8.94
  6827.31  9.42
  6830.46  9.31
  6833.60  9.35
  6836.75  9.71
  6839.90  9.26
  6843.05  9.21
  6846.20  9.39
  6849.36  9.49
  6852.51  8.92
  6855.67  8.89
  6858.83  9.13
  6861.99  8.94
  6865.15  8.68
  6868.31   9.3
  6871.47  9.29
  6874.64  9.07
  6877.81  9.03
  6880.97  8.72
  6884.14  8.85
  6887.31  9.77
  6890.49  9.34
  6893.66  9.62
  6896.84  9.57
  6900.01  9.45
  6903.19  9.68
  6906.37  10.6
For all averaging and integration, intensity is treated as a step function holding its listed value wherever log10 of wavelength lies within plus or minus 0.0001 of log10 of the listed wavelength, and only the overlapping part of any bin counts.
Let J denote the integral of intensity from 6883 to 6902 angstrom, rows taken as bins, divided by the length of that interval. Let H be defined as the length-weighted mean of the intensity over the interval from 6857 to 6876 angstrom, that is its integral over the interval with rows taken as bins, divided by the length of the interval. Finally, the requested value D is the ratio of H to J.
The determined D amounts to 0.96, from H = 9.07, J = 9.45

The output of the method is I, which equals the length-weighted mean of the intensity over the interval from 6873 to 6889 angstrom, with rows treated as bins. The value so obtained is 9.09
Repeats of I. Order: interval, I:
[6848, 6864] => 9.06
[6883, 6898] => 9.44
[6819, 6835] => 9.27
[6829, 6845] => 9.37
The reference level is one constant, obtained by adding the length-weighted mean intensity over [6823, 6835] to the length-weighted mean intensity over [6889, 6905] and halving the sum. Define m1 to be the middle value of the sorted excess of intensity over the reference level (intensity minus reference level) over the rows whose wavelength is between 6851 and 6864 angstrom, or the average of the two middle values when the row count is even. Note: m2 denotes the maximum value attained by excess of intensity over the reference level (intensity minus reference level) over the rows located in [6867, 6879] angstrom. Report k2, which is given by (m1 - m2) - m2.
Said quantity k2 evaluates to -0.26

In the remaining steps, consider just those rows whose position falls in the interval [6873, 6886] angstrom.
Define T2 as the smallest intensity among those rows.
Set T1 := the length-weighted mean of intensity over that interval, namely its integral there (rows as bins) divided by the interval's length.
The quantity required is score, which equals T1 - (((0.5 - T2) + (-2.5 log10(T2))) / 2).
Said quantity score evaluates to 14.2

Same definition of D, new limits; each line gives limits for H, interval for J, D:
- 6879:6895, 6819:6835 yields 1.00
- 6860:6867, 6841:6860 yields 0.96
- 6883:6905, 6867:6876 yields 1.03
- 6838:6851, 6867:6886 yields 1.03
